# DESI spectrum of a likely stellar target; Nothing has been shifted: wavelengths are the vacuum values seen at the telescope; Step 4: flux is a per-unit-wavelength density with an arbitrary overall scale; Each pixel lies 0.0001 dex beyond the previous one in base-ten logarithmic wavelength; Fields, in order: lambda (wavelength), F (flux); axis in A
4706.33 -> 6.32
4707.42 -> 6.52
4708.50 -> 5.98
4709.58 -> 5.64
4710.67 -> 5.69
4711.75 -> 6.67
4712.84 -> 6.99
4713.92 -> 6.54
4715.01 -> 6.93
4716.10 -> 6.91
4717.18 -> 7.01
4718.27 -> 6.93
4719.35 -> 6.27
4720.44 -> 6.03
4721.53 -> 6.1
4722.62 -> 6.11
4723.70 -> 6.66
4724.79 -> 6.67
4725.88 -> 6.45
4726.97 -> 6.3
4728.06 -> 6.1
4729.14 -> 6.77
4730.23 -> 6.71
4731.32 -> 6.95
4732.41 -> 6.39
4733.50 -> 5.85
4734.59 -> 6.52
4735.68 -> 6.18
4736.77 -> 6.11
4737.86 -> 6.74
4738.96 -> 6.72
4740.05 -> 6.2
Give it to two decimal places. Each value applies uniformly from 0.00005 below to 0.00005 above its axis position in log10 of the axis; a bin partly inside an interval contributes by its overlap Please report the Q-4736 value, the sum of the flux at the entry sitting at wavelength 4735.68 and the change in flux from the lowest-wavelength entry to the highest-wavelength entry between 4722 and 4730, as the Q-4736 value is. 6.84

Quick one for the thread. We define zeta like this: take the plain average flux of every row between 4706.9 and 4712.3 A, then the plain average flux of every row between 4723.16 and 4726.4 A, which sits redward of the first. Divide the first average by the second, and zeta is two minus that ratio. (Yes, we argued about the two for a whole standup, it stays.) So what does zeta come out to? 1.07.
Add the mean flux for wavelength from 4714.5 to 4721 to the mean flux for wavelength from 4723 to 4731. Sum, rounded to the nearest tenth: 13.2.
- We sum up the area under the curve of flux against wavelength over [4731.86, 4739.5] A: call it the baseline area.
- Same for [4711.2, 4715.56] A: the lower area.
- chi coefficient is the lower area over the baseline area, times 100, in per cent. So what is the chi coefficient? 61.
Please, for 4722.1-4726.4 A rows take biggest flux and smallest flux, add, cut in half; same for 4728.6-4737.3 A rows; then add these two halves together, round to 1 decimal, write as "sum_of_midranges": 12.8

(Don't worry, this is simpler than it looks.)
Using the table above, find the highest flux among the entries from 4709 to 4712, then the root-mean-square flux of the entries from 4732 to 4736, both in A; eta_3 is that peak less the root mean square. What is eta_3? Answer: 0.43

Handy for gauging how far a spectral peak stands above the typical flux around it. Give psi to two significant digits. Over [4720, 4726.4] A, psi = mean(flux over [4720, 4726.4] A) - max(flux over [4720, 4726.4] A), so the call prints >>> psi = -0.33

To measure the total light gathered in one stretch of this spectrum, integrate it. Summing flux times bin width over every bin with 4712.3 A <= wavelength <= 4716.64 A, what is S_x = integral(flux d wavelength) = 29.7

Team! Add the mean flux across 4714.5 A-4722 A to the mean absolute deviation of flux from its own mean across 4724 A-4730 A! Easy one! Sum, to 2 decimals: 6.81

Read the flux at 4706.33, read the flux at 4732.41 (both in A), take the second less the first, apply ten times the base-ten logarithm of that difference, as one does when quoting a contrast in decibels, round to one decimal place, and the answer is -11.5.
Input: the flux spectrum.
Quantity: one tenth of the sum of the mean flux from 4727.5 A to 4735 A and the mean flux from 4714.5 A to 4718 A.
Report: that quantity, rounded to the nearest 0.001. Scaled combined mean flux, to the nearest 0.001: 1.342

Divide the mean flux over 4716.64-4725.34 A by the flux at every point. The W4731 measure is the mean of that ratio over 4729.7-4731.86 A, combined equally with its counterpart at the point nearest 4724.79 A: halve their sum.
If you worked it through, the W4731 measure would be 0.96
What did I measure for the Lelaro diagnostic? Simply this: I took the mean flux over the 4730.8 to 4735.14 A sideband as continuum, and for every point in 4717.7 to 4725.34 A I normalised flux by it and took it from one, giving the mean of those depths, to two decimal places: 0.00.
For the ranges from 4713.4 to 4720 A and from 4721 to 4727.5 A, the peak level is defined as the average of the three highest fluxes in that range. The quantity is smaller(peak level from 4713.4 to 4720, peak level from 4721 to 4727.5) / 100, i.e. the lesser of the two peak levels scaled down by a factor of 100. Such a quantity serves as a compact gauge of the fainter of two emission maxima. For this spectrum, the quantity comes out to 0.0659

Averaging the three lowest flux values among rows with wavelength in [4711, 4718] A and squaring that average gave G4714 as 45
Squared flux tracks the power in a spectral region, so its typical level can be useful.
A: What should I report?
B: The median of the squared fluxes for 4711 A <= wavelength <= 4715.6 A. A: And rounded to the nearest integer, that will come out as 46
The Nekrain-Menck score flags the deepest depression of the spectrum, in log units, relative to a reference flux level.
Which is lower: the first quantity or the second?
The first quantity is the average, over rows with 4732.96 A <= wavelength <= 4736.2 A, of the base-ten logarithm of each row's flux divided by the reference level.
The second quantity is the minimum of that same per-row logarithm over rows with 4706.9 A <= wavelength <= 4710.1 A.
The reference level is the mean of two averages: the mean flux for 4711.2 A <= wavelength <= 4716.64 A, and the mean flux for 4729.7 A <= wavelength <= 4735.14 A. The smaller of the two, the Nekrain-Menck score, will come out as -0.071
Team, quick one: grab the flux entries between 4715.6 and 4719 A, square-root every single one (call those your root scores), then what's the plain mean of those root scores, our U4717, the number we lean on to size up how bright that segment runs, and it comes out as 2.636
